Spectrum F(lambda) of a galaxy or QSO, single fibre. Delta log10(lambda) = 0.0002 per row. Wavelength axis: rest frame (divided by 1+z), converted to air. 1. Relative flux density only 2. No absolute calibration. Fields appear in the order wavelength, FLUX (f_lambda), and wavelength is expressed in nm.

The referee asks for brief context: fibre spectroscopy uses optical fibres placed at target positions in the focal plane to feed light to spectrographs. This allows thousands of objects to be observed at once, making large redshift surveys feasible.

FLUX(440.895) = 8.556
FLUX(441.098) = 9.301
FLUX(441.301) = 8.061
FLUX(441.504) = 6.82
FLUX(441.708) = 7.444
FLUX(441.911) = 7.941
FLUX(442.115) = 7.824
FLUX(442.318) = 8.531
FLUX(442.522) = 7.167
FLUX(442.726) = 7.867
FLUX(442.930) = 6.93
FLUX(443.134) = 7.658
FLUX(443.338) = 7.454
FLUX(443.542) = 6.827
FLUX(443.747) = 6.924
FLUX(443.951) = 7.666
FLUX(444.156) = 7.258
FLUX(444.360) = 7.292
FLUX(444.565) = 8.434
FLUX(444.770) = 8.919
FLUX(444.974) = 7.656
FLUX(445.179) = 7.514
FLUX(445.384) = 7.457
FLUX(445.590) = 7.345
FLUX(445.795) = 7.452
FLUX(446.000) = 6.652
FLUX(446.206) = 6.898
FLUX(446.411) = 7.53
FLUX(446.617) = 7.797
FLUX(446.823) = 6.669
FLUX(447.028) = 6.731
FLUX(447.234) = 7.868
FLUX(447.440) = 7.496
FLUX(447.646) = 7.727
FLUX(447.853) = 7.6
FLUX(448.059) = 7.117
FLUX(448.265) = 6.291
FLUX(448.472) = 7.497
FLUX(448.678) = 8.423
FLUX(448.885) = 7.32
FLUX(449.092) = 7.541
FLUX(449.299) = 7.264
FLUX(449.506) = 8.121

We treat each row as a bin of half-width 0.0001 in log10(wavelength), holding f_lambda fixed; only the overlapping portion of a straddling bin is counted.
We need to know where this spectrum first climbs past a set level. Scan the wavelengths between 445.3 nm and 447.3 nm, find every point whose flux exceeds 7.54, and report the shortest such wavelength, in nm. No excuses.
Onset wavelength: 446.617 nm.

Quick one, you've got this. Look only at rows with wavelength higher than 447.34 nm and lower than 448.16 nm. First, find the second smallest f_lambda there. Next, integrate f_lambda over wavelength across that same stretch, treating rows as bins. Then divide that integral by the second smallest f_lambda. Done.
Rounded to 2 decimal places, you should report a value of 0.82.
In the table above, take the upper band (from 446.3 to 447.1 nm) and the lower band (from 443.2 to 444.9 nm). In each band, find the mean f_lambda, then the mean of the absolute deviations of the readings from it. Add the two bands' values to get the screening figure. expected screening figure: 1.04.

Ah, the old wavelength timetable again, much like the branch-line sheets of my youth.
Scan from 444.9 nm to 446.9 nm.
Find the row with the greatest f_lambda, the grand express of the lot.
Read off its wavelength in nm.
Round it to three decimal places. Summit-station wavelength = 446.617 nm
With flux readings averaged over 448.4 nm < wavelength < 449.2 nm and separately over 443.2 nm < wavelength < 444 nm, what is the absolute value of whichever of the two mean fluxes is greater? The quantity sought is 7.70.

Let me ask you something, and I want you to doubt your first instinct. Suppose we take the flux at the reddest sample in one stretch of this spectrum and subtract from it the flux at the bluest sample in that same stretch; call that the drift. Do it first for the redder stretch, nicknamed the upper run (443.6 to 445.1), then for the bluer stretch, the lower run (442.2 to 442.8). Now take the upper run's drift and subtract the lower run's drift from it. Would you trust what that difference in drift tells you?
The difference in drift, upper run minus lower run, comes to 1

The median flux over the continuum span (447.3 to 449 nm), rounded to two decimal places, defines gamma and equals 7.50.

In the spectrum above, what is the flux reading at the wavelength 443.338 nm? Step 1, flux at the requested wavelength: 7.454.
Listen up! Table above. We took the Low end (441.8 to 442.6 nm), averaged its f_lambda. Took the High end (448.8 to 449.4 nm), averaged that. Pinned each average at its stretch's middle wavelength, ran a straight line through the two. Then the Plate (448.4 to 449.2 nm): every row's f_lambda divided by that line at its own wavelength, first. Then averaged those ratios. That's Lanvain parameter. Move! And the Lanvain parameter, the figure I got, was 1.04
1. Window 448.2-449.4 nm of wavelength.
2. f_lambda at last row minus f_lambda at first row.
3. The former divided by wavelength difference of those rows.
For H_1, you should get 0.94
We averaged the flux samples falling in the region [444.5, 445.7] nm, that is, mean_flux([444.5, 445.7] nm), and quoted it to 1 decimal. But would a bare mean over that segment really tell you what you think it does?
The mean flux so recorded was 7.9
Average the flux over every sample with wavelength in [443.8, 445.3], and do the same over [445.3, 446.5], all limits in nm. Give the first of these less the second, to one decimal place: 0.6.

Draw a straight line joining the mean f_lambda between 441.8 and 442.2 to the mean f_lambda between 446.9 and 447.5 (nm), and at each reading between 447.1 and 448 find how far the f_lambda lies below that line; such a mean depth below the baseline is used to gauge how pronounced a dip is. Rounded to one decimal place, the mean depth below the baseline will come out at -0.3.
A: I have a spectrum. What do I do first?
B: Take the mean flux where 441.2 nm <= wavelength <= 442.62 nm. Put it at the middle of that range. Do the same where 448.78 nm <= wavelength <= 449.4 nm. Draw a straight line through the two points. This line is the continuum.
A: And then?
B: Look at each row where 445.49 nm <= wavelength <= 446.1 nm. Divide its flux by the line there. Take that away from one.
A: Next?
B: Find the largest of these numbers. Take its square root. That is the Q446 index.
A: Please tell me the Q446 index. 0.34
